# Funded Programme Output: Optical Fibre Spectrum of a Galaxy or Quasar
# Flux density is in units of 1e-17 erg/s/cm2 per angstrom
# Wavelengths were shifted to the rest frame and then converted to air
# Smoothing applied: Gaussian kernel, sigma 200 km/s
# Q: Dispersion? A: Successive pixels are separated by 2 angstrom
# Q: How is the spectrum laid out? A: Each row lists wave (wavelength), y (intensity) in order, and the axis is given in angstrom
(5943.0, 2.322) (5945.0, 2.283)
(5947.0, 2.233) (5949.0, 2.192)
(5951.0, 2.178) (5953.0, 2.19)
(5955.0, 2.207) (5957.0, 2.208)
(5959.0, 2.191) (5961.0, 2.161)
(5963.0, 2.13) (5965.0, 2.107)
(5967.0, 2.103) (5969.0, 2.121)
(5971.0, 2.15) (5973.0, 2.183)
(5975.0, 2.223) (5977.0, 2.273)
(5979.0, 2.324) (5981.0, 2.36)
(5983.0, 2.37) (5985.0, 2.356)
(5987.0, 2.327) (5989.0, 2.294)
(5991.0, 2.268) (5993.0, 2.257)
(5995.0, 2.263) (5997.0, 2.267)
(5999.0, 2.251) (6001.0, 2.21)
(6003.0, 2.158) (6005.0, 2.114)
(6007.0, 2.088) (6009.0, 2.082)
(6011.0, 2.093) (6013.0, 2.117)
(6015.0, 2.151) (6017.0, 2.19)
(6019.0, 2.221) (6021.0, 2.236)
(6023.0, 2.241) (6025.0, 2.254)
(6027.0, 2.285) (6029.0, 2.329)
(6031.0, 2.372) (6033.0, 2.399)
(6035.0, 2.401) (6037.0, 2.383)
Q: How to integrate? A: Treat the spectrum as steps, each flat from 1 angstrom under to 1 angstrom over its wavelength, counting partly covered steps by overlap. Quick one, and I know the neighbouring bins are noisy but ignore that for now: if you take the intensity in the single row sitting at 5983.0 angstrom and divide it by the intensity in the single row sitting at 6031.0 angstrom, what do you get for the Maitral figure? 1.00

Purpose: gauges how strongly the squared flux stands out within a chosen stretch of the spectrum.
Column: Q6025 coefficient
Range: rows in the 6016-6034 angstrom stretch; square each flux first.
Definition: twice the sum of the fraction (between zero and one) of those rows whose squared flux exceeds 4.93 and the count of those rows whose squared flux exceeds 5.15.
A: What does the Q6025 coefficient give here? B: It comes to 9.8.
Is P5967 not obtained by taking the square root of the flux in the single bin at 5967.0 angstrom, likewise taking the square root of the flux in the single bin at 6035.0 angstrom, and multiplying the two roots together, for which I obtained 2.25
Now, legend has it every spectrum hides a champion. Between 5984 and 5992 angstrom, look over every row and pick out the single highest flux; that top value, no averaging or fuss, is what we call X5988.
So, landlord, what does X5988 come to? 2.356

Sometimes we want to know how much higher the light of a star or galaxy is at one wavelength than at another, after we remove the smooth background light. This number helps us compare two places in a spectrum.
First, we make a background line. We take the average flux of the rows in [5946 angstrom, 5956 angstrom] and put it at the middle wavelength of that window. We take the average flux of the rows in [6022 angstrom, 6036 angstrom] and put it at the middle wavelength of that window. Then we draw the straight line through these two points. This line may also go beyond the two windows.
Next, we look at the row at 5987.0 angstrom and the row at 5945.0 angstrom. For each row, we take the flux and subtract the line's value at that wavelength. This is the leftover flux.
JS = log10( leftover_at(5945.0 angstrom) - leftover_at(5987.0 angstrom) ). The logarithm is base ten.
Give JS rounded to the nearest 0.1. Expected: -1.6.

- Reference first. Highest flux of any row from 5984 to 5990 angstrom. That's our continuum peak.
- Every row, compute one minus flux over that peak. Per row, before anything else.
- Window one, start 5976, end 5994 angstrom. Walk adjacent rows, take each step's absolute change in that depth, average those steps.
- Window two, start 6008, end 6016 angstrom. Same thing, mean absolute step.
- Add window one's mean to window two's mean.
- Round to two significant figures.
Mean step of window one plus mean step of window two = 0.021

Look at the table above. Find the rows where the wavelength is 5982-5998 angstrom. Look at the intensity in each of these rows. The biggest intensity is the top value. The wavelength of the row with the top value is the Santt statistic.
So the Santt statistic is 5983.0 angstrom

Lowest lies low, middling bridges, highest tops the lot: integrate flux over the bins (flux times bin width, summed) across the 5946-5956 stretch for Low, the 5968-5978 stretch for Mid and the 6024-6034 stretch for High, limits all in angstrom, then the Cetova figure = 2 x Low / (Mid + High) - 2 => -1.03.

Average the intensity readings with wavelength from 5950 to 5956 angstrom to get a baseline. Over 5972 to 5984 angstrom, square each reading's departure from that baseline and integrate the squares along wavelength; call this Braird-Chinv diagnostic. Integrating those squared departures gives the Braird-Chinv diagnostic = 0.17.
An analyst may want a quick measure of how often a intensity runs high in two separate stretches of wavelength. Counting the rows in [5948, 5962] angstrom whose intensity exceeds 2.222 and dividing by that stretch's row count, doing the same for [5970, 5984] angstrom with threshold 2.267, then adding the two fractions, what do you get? 0.6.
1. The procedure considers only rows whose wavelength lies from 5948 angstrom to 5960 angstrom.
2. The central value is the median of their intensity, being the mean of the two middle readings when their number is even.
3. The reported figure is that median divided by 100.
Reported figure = 0.0219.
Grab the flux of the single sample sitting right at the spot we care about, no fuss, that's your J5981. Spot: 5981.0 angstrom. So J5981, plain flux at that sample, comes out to 2.36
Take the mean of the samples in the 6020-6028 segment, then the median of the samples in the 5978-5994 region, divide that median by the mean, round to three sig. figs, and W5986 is 1.03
